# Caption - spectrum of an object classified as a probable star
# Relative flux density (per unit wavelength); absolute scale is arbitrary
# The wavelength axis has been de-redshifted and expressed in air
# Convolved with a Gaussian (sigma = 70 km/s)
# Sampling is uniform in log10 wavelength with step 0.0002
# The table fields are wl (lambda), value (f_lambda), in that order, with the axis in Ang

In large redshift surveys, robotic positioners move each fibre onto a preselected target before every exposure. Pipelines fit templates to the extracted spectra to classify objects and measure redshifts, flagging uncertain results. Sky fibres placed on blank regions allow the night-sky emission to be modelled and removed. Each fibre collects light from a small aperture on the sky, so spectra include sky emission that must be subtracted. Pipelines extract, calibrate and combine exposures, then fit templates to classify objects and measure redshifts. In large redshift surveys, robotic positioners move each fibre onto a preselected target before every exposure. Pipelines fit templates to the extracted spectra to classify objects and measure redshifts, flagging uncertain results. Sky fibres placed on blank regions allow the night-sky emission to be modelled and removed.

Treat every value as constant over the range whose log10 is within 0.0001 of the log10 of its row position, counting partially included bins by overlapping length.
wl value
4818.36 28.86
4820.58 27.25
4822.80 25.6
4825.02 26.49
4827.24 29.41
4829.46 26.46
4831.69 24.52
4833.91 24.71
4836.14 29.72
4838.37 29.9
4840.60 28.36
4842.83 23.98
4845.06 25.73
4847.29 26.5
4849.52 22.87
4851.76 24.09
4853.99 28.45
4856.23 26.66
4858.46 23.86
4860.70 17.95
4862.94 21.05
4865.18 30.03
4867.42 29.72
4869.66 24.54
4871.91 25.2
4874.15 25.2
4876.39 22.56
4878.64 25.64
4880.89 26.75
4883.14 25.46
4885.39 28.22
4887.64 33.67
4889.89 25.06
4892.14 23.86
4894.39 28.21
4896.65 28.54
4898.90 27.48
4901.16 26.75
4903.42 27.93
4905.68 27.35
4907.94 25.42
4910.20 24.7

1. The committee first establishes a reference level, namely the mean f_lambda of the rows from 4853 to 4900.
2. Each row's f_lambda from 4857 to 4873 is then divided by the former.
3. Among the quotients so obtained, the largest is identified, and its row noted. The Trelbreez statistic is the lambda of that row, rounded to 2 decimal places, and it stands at 4865.18 Ang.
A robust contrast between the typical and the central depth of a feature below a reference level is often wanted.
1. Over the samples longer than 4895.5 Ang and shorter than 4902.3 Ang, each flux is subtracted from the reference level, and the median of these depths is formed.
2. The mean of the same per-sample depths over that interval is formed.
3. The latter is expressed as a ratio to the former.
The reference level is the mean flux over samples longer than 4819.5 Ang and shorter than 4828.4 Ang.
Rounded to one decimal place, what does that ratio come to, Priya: 1.4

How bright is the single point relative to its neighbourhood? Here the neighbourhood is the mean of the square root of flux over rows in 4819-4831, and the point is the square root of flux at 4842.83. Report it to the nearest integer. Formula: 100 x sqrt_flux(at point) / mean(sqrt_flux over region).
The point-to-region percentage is 94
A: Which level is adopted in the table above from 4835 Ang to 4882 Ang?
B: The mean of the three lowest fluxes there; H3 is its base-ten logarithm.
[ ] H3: 1.31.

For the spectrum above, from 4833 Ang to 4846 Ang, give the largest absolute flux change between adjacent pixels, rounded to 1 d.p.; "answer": 5.0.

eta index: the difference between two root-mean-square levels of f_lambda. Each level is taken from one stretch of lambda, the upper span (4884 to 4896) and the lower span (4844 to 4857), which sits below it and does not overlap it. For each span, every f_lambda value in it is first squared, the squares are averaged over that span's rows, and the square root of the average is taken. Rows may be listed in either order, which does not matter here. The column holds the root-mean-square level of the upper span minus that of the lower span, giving 2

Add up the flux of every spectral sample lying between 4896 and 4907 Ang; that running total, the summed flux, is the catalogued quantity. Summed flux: 138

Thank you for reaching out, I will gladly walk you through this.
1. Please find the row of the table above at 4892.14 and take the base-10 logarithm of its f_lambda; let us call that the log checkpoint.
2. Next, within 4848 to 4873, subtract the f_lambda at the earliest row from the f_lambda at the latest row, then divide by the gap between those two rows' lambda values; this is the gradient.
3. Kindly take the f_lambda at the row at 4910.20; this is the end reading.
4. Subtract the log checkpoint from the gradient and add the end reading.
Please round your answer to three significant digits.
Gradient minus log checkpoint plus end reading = 23.4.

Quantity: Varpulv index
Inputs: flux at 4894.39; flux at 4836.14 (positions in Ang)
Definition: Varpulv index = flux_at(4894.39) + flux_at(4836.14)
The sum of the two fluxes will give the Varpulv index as 57.9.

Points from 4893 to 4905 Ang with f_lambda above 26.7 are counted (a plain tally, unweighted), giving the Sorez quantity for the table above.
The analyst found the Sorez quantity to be 5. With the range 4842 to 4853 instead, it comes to 0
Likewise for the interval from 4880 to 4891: 3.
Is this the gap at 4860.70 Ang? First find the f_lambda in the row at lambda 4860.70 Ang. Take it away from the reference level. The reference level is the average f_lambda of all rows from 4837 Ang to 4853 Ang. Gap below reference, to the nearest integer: 8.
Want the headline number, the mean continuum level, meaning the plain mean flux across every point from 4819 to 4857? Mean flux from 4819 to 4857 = 26.5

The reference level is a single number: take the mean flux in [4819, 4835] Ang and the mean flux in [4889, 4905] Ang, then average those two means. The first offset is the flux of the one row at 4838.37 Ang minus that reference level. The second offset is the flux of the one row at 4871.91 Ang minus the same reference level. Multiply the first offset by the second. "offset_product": -5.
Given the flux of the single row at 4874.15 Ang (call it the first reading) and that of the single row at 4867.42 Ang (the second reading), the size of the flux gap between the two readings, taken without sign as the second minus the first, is 4.5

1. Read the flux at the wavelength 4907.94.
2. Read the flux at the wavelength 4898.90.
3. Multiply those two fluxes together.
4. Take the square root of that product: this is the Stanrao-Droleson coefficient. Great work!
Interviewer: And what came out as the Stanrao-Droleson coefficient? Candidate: 26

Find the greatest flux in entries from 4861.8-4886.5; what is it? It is 30.03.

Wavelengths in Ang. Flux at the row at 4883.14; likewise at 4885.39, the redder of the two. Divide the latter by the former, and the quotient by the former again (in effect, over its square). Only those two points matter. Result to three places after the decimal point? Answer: 0.044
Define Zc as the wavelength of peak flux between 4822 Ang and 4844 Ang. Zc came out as 4838.37 Ang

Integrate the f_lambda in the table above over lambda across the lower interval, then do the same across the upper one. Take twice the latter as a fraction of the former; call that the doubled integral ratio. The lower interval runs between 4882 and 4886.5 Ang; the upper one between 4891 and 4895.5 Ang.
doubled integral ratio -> 1.94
